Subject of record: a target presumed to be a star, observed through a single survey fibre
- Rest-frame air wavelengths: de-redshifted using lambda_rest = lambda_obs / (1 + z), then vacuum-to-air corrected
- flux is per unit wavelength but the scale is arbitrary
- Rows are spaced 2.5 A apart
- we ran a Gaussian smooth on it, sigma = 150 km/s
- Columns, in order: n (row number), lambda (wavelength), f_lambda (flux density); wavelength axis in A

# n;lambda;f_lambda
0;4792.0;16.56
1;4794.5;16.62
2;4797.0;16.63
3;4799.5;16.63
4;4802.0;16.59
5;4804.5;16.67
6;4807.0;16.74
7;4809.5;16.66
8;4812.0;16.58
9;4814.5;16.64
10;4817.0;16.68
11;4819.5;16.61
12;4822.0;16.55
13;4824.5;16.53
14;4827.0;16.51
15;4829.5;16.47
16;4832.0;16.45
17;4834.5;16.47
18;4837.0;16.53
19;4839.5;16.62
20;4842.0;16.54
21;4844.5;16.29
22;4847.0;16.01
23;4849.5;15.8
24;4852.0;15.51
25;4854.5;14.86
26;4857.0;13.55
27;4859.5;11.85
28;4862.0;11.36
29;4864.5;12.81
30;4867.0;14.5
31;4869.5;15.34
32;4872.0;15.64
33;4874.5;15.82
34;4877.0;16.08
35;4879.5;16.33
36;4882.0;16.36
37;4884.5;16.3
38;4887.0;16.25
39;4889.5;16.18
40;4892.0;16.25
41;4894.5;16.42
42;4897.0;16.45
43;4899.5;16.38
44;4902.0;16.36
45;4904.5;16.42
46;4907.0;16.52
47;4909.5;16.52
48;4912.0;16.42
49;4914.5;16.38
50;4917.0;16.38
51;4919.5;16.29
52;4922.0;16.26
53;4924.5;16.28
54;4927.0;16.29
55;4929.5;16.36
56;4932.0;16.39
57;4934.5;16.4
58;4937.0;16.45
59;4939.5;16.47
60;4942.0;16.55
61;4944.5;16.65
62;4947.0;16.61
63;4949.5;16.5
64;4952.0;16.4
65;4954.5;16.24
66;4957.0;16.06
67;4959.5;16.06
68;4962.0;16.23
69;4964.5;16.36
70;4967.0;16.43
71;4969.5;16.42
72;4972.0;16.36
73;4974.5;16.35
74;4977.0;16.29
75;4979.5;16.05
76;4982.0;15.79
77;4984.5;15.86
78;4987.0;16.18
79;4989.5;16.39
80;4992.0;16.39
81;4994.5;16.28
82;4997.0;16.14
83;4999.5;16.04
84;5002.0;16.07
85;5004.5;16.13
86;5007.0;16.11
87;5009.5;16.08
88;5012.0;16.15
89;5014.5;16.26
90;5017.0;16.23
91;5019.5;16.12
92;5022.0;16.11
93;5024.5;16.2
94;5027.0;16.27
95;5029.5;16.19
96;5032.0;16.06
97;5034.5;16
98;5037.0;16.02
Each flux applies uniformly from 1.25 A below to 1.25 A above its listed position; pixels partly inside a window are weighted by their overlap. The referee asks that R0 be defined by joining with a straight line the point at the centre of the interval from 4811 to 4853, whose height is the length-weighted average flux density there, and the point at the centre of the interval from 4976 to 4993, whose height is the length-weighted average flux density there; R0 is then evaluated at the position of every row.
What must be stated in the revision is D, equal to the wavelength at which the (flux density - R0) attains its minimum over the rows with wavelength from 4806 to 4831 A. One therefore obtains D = 4829.5 A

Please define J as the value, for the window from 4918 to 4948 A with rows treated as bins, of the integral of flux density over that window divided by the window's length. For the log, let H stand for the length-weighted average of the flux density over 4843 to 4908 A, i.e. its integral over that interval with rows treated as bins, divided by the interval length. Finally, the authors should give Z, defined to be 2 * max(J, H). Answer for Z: 32.83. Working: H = 15.4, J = 16.41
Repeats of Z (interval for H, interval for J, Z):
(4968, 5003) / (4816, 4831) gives 33.11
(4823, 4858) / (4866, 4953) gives 32.54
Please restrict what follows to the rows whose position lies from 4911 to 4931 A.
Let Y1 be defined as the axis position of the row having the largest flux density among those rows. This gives 4912.0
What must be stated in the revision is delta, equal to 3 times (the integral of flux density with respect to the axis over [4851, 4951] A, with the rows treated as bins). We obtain 4746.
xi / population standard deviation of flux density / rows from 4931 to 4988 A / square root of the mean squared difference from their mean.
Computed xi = 0.2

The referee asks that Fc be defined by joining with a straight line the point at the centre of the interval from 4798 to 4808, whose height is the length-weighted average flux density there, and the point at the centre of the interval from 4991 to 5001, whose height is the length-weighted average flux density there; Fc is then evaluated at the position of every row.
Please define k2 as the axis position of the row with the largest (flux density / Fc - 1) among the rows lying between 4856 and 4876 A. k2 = 4874.5 A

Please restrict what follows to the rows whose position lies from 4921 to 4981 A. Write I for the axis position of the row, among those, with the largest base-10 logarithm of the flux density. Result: 4944.5 A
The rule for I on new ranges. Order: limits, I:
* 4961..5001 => 4967.0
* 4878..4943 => 4942.0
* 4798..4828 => 4807.0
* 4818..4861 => 4839.5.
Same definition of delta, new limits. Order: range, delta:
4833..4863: 1364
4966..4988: 1069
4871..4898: 1312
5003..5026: 1115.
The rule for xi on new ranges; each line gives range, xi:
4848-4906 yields 1.5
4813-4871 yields 1.6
